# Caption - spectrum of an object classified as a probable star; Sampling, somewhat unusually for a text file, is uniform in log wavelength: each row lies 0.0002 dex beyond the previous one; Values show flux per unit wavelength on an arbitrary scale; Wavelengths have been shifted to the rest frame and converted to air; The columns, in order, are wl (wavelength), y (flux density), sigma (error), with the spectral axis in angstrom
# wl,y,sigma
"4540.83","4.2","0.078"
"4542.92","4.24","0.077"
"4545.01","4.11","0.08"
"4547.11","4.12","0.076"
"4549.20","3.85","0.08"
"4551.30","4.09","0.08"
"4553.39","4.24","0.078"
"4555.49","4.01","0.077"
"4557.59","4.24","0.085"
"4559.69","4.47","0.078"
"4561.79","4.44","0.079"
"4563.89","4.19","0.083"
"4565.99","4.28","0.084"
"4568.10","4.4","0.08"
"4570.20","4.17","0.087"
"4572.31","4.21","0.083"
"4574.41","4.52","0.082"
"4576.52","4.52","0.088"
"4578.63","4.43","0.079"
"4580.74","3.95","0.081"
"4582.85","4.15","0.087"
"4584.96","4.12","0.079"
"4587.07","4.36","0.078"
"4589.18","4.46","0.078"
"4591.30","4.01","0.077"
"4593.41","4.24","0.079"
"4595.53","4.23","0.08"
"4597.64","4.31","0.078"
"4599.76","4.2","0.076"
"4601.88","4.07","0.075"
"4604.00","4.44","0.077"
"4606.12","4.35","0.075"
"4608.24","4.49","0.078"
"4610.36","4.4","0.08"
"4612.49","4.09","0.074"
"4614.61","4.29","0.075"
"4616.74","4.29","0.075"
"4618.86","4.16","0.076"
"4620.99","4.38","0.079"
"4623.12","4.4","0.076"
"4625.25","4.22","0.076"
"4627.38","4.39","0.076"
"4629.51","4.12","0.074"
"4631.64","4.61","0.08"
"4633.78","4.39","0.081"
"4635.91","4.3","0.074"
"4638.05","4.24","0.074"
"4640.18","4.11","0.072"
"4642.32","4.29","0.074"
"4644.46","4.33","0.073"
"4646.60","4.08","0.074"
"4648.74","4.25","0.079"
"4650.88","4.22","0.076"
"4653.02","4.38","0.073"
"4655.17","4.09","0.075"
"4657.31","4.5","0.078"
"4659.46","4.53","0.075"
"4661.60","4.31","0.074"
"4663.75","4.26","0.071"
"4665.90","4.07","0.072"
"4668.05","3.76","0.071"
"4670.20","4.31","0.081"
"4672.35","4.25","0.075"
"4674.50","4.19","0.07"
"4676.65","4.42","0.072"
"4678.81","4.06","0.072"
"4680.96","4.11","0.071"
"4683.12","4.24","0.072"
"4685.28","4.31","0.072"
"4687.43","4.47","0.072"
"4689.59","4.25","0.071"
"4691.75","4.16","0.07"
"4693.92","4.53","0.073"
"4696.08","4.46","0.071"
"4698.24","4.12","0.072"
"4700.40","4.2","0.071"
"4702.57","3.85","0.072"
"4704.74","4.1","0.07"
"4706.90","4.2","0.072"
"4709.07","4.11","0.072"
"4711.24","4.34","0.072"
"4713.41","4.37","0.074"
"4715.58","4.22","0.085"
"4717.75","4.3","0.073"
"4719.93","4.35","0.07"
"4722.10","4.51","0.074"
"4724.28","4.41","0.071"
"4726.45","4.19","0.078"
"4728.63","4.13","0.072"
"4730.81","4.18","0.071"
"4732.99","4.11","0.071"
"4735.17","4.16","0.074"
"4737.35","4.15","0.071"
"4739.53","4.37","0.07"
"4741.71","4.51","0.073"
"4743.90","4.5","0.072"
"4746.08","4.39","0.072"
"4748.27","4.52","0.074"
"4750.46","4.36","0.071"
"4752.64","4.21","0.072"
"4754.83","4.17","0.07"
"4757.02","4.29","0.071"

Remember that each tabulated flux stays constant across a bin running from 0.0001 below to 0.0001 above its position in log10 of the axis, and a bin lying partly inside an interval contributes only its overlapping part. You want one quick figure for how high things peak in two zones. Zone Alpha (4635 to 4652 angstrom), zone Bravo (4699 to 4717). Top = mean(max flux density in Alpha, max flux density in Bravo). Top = 4.35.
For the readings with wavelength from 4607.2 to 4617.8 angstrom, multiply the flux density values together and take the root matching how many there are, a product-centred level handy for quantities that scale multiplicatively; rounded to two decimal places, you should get 4.31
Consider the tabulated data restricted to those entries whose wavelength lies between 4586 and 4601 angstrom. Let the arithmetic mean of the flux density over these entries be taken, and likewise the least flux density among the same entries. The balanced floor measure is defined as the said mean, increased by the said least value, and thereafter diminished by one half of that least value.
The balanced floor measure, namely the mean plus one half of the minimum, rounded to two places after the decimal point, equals 6.26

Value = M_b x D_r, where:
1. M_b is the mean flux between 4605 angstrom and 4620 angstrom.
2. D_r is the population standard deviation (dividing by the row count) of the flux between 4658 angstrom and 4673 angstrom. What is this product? 0.96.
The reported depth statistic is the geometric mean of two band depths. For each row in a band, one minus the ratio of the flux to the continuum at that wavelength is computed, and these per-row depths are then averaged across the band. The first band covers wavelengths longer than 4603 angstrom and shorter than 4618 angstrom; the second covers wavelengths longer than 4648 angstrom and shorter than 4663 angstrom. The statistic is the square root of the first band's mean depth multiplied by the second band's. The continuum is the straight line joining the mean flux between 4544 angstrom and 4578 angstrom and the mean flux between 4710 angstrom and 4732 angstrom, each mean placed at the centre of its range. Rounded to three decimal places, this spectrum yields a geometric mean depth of 0.014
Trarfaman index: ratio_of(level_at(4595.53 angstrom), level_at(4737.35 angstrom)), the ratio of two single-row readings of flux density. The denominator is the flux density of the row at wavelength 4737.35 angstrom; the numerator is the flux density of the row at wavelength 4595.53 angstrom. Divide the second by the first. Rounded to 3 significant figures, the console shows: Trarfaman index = 1.02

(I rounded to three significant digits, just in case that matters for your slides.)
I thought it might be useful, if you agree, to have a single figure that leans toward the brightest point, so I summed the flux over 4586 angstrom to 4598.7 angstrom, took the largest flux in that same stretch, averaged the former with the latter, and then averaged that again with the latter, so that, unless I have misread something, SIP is 9.75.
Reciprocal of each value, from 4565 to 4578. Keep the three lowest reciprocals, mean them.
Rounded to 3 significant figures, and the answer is 0.223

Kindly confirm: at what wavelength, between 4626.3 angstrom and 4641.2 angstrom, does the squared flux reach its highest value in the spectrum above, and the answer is 4631.64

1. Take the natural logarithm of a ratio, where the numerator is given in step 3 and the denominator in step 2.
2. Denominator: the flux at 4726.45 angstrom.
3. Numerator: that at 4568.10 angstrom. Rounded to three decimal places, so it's 0.049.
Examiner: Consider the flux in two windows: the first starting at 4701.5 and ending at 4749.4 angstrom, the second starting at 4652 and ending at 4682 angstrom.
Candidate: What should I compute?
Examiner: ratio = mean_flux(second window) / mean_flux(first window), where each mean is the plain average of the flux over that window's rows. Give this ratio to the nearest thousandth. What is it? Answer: 0.991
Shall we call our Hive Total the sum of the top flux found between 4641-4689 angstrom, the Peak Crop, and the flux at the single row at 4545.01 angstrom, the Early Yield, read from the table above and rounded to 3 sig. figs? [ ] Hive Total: 8.64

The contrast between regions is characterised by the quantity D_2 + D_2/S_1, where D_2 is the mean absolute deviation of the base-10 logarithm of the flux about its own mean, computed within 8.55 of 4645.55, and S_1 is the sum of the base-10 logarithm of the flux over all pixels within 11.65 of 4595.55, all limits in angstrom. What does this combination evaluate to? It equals 0.0089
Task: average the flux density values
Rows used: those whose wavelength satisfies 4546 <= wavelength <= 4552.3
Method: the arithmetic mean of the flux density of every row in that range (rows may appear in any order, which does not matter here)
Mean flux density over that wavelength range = 4.02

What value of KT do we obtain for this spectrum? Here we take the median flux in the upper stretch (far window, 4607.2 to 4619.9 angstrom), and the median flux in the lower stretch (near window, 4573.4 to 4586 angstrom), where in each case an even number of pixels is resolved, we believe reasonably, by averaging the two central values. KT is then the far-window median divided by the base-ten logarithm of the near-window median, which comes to 6.78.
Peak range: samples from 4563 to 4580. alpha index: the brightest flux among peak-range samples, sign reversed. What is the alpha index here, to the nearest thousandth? -4.520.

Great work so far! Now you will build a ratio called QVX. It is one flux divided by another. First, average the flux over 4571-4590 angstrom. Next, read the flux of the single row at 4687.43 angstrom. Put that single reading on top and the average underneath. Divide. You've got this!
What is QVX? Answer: 1.04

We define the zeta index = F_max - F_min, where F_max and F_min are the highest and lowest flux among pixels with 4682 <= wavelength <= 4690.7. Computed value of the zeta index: 0.23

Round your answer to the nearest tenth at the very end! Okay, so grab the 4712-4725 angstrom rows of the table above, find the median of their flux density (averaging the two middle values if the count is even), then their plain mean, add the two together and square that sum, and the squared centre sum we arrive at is 76.0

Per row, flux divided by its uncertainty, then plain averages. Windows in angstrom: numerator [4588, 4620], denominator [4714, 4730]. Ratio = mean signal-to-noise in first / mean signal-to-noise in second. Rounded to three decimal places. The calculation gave 0.960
